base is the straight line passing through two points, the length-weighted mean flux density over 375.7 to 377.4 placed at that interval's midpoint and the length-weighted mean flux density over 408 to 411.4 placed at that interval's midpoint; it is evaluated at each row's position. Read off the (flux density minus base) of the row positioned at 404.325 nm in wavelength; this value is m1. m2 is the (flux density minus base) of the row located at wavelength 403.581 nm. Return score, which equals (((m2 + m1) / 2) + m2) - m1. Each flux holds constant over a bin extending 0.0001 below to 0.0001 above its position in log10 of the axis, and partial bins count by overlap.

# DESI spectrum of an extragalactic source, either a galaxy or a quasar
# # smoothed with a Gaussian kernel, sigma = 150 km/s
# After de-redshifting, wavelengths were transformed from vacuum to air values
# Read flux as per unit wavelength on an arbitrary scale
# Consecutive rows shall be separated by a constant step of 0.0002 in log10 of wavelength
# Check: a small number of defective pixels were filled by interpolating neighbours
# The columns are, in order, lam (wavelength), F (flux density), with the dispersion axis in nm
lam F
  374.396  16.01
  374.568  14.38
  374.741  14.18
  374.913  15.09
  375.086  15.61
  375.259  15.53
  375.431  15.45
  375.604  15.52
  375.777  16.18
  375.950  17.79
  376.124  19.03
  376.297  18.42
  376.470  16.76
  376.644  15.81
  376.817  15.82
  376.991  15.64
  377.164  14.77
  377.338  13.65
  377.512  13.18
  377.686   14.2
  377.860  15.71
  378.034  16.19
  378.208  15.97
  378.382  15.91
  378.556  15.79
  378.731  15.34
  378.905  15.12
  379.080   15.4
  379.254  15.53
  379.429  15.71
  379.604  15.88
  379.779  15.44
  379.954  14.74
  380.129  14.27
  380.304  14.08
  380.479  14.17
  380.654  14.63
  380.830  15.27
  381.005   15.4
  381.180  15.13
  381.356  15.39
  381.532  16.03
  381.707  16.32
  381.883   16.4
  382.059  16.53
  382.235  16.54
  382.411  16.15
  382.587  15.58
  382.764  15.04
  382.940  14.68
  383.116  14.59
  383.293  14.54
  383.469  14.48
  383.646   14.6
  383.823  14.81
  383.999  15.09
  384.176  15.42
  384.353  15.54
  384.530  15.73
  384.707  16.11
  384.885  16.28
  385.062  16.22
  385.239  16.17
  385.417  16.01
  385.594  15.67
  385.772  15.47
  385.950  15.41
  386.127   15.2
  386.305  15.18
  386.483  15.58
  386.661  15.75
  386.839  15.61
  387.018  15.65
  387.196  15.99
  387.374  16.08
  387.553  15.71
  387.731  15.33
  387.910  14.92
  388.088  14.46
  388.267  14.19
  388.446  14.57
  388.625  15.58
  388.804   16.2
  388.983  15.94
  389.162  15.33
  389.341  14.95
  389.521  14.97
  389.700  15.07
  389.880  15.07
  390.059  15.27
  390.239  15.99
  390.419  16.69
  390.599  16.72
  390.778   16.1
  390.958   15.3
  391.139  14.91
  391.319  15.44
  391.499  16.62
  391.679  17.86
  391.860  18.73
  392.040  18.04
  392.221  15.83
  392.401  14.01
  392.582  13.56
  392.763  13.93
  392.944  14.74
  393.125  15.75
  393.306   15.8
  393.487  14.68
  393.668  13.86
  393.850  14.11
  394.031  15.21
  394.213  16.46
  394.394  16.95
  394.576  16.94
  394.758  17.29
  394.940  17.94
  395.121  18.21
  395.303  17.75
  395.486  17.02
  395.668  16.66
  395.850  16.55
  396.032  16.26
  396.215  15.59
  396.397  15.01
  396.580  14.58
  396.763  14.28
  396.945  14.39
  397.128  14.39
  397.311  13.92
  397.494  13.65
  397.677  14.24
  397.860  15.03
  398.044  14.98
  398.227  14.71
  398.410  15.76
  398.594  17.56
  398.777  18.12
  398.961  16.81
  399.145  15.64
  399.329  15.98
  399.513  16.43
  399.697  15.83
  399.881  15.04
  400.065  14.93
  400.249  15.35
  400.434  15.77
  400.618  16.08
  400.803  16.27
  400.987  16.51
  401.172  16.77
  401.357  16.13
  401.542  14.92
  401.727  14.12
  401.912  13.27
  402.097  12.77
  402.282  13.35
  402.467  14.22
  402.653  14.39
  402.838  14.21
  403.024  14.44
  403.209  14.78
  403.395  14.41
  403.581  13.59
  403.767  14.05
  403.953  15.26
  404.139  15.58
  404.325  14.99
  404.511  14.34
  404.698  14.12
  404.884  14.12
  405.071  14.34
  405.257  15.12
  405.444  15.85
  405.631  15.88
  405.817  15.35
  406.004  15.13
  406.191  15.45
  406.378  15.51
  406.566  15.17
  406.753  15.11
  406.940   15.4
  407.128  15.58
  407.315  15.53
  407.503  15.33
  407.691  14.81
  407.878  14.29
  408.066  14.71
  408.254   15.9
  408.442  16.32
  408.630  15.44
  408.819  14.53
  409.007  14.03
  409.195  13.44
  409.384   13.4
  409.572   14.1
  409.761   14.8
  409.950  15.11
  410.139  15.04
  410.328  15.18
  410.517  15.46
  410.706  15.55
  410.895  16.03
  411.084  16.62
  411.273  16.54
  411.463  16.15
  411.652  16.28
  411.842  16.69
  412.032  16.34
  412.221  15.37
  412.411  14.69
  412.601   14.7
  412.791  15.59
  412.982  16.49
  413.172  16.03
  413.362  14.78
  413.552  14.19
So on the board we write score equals -2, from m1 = -0.4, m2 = -1.8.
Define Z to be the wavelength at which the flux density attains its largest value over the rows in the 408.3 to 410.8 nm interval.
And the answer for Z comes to 408.442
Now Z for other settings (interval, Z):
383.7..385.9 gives 384.885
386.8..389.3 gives 388.804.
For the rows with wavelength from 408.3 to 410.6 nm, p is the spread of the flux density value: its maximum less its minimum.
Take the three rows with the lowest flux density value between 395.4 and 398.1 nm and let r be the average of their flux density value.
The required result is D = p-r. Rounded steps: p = 2.9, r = 13.94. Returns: -11.0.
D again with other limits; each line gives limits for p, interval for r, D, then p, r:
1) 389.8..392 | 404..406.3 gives -10.4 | 3.8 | 14.19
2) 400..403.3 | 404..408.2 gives -10.2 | 4.0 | 14.18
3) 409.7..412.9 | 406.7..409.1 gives -12.3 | 2.0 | 14.28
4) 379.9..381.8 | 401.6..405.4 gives -10.9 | 2.2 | 13.13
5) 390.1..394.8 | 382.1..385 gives -9.4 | 5.2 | 14.54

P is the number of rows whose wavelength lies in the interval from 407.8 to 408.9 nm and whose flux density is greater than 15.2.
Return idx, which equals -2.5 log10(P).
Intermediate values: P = 3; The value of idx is -1.19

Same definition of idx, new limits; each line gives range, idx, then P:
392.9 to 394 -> -0.75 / 2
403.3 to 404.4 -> -0.75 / 2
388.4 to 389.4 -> -1.51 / 4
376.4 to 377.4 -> -1.51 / 4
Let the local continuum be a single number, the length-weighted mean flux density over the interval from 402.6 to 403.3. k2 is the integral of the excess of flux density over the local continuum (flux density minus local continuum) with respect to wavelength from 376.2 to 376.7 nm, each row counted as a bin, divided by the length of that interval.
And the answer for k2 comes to 2.6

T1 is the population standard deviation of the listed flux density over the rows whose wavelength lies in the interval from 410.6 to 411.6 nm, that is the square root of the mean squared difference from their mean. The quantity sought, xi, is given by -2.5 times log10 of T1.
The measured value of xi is 1.0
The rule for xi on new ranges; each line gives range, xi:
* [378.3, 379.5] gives 1.5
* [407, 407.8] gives 1.3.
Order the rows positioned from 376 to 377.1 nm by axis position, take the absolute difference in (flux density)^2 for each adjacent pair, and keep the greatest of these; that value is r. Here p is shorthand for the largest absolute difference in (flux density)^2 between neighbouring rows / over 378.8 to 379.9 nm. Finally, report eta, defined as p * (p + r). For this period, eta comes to 995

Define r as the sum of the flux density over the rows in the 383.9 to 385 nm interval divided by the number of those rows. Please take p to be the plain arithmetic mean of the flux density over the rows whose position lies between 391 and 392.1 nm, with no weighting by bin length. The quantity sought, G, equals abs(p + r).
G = 32.6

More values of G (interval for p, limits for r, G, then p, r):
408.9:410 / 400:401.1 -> 30.0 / 14.1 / 15.8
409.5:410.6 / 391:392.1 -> 31.9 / 14.9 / 16.9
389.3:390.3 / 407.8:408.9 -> 30.4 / 15.2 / 15.2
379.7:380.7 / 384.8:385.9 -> 30.5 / 14.6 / 16.0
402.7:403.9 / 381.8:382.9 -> 30.3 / 14.2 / 16.0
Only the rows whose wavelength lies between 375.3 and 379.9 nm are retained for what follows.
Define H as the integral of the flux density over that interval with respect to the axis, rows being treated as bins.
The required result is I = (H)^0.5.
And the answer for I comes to 8.5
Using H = 73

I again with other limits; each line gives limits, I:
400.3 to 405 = 8.3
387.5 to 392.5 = 8.9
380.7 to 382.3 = 5.0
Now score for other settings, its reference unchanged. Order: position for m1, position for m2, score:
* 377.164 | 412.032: 3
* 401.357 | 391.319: -1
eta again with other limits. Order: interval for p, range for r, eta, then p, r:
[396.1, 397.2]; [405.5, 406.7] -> 609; 17.7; 17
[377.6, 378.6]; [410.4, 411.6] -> 2910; 45.2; 19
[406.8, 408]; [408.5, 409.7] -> 673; 15.7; 27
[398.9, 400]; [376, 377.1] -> 3659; 38.0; 58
